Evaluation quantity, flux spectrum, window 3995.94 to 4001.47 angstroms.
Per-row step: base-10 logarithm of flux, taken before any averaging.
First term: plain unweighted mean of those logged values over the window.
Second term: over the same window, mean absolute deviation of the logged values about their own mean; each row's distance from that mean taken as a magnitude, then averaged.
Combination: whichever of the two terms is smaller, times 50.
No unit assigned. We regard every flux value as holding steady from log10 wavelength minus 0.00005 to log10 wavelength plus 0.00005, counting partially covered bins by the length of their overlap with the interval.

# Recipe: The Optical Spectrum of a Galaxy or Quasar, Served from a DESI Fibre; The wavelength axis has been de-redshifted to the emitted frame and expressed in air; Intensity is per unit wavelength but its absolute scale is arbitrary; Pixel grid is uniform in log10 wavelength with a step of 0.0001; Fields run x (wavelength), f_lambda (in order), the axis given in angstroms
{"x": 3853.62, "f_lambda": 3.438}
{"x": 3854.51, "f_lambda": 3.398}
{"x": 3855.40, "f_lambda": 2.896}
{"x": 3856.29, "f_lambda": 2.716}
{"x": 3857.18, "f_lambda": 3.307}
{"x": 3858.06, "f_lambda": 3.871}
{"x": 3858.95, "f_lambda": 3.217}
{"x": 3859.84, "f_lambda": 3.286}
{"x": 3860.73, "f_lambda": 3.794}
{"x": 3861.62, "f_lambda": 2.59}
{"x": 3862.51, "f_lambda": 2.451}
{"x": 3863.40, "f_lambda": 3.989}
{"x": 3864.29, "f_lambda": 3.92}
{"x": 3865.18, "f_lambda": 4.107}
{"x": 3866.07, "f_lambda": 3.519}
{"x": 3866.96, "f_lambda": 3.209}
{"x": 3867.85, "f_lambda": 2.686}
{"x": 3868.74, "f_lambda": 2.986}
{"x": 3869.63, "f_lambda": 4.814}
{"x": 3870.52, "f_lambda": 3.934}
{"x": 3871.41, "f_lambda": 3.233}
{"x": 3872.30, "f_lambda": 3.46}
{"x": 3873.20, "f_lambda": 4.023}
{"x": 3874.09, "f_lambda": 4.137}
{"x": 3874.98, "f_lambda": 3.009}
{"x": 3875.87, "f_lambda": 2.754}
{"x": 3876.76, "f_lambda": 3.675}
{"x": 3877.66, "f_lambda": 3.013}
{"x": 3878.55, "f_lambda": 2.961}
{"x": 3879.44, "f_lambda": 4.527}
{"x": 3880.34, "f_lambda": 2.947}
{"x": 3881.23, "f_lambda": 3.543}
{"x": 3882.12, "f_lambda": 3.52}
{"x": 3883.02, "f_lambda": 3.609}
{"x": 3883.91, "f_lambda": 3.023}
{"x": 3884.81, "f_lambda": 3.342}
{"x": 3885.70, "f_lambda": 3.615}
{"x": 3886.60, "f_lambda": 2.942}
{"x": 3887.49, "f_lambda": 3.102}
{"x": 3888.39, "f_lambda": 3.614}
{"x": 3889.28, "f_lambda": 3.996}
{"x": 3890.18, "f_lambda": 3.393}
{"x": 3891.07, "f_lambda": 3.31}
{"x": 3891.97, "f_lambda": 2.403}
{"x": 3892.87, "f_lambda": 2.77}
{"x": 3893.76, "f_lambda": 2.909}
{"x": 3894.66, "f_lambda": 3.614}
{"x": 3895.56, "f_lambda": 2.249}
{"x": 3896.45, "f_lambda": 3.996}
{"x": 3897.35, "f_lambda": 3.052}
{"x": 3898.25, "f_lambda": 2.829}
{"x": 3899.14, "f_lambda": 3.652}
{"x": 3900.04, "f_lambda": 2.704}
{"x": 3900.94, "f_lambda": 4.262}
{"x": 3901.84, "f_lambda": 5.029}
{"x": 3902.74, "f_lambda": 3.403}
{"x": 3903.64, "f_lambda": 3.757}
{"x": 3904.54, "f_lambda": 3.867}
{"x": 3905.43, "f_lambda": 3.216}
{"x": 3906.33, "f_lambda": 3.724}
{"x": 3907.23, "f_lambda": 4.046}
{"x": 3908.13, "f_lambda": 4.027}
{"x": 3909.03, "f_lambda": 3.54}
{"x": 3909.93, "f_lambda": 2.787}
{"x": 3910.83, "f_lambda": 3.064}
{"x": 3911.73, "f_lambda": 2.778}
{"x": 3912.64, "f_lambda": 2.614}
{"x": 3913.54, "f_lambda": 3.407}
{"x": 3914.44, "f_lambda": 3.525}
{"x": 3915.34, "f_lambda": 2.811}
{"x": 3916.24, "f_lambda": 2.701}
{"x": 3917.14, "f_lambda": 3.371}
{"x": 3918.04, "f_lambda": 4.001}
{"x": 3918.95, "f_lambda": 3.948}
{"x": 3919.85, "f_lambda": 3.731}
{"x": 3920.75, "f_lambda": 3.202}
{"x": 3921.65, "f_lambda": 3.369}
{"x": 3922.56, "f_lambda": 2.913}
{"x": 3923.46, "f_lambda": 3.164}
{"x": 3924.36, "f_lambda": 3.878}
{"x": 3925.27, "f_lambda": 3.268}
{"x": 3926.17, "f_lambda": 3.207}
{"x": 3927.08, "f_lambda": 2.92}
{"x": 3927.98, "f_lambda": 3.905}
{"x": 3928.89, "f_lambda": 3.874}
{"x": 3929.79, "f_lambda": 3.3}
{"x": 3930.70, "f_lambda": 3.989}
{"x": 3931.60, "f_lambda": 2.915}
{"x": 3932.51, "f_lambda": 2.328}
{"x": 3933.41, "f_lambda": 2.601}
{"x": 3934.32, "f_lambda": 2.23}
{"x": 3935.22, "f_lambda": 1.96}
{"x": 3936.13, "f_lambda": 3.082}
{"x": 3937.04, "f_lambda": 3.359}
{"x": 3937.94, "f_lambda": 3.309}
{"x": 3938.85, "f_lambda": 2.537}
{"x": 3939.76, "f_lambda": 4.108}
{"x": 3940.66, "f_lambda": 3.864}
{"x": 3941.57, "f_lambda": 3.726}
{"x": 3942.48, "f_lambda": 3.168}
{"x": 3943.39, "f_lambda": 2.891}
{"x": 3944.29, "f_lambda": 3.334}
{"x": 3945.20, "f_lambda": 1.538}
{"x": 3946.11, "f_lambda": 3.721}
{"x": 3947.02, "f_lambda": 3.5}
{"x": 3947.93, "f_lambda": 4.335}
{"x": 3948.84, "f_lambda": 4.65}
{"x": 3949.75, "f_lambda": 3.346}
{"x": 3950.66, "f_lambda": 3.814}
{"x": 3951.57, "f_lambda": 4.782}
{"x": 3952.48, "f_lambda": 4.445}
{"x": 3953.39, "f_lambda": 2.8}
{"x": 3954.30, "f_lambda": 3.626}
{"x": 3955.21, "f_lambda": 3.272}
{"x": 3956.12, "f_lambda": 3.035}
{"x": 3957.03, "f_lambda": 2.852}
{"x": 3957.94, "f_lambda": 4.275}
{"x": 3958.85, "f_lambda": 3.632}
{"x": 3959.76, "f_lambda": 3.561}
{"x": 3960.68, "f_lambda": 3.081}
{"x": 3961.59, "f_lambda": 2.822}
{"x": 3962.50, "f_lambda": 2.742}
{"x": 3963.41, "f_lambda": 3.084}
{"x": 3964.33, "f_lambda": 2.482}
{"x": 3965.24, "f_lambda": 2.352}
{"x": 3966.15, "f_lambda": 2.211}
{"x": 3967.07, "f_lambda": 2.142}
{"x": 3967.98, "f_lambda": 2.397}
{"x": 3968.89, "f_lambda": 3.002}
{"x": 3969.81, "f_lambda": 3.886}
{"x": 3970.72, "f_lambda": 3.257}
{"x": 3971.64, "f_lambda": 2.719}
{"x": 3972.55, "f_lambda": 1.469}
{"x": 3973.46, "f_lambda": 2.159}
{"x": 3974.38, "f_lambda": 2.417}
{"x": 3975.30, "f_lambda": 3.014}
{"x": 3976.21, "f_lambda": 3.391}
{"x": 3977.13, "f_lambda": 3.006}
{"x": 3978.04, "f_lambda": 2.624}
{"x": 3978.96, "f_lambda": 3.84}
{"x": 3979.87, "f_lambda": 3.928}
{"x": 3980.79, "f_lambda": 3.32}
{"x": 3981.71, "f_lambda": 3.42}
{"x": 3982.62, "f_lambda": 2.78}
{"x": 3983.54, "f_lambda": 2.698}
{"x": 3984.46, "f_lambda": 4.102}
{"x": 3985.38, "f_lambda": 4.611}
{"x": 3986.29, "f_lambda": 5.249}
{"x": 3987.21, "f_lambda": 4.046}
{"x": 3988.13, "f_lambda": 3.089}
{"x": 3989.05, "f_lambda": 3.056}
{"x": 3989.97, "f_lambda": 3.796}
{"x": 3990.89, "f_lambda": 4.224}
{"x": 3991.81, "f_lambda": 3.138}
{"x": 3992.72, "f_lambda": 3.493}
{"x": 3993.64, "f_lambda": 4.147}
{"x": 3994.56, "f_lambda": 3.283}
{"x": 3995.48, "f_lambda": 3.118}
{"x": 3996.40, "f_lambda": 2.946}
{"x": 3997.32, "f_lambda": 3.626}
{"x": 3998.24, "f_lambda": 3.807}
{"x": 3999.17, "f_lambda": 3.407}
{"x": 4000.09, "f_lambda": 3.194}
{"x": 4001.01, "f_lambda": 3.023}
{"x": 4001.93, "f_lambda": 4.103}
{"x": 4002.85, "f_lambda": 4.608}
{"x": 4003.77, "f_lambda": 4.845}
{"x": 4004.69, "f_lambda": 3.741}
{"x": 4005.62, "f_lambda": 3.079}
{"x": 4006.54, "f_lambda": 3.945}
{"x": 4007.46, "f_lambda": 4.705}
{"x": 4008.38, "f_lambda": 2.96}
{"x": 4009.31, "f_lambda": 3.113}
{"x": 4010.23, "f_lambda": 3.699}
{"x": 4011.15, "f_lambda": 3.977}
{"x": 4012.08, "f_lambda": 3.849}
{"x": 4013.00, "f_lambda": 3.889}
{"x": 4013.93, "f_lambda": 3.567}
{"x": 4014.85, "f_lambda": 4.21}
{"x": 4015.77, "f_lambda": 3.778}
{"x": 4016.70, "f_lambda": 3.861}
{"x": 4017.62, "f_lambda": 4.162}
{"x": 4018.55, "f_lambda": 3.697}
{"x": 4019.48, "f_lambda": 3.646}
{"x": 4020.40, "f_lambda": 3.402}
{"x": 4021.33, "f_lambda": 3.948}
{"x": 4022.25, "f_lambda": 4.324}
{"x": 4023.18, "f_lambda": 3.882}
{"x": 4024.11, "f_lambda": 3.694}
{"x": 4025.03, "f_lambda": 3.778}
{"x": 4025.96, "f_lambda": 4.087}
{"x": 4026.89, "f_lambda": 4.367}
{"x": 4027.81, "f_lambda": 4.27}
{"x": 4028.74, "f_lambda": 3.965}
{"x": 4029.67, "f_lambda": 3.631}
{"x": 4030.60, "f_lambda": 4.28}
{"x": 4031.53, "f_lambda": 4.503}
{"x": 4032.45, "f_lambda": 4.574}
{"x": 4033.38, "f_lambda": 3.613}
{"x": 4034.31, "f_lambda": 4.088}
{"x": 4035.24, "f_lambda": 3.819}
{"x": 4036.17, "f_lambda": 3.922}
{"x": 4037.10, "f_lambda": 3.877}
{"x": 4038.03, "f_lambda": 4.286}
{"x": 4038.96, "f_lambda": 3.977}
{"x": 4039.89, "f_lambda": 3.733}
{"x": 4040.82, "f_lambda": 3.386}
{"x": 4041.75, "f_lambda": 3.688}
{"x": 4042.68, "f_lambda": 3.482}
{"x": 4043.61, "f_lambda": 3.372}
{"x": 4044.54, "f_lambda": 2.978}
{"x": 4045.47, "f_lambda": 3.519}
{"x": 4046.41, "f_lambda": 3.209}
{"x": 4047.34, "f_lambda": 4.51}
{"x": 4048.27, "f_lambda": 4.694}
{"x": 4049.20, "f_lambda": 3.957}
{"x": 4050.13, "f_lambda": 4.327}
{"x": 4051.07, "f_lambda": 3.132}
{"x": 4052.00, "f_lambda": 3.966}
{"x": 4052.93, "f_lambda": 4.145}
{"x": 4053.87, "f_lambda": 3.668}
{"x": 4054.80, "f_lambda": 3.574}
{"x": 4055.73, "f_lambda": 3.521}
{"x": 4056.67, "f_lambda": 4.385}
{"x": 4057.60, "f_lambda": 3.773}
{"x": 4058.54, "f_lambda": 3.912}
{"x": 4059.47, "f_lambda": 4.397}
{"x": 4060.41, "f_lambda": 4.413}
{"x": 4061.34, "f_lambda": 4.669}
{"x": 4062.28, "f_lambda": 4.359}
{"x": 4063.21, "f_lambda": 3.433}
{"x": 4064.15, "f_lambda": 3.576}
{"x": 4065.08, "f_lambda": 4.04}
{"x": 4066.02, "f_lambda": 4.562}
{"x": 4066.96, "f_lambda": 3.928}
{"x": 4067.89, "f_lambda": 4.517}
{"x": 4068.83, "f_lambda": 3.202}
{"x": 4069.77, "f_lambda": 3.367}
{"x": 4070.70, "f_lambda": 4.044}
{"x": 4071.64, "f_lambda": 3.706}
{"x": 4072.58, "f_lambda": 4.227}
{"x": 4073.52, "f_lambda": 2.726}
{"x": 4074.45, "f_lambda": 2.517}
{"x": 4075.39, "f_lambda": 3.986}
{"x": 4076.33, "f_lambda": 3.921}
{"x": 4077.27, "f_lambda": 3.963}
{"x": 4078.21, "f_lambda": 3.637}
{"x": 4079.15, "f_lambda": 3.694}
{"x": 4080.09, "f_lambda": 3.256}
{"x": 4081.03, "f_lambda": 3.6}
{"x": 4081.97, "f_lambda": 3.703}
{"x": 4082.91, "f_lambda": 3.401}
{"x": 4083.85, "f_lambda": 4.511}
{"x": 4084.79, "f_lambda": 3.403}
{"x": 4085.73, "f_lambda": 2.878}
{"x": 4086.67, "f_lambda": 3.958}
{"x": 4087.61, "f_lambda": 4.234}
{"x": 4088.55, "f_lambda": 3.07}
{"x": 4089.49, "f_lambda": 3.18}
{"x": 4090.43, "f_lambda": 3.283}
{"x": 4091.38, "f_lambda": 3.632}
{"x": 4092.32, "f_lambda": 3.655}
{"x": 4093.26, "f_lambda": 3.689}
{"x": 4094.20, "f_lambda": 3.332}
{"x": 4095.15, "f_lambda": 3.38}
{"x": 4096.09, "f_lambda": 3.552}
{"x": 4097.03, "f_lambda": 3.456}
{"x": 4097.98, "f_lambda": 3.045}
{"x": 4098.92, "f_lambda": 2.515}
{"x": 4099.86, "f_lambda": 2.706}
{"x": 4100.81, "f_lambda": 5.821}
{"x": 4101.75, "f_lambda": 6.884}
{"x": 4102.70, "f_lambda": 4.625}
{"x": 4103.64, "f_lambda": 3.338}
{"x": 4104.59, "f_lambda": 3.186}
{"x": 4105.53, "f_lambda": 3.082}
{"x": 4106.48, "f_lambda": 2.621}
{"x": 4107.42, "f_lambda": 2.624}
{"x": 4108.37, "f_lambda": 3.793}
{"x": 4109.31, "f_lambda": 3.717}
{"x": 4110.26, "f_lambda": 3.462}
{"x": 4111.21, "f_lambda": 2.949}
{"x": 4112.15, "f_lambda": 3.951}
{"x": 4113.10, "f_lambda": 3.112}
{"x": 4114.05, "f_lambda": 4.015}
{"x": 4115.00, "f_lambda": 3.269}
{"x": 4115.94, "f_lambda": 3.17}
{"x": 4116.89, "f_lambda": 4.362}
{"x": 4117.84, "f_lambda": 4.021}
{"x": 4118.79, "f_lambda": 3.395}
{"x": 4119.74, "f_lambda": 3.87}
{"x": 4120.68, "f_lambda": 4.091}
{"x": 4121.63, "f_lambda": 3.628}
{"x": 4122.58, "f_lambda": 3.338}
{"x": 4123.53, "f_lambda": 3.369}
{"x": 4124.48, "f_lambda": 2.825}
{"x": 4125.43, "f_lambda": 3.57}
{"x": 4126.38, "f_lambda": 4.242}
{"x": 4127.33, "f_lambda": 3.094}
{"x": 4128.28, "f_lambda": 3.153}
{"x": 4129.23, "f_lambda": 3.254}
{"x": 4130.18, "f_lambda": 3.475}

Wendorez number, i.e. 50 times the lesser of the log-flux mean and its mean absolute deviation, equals 1.8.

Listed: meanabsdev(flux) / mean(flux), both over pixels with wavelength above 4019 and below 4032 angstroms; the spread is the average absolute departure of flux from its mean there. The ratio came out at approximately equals 0.07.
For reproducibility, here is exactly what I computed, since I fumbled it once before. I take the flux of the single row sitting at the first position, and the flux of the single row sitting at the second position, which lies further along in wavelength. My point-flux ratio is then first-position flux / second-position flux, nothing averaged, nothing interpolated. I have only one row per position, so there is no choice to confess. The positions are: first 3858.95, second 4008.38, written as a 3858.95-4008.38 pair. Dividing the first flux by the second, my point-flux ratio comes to 1.1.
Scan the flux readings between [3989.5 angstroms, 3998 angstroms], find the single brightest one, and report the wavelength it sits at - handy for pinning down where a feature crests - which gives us 3990.89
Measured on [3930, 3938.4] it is 3930.70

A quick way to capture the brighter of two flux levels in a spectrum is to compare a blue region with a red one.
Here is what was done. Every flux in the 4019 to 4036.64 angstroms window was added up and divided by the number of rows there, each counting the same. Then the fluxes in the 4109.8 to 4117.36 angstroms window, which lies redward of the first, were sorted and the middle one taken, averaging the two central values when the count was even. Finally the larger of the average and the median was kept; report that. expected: 3.99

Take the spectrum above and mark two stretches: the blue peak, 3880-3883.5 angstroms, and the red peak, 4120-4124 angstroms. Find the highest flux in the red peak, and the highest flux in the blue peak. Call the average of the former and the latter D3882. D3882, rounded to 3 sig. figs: 3.85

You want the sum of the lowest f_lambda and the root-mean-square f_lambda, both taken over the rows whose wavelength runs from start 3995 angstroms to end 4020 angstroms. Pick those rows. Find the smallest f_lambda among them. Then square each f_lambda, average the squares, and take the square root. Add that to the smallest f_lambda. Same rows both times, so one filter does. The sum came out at 6.7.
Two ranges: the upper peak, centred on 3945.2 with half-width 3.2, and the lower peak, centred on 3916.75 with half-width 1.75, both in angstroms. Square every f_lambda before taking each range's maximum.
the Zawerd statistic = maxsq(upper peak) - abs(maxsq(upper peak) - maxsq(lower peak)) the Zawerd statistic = 16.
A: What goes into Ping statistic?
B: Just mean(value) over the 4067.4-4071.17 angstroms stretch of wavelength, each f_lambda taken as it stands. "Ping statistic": 3.8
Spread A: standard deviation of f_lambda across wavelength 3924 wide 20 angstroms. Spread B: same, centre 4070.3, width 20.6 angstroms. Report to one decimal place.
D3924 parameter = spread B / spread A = 1.1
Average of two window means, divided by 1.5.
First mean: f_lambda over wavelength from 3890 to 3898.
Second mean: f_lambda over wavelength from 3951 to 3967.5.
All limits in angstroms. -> 2.08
